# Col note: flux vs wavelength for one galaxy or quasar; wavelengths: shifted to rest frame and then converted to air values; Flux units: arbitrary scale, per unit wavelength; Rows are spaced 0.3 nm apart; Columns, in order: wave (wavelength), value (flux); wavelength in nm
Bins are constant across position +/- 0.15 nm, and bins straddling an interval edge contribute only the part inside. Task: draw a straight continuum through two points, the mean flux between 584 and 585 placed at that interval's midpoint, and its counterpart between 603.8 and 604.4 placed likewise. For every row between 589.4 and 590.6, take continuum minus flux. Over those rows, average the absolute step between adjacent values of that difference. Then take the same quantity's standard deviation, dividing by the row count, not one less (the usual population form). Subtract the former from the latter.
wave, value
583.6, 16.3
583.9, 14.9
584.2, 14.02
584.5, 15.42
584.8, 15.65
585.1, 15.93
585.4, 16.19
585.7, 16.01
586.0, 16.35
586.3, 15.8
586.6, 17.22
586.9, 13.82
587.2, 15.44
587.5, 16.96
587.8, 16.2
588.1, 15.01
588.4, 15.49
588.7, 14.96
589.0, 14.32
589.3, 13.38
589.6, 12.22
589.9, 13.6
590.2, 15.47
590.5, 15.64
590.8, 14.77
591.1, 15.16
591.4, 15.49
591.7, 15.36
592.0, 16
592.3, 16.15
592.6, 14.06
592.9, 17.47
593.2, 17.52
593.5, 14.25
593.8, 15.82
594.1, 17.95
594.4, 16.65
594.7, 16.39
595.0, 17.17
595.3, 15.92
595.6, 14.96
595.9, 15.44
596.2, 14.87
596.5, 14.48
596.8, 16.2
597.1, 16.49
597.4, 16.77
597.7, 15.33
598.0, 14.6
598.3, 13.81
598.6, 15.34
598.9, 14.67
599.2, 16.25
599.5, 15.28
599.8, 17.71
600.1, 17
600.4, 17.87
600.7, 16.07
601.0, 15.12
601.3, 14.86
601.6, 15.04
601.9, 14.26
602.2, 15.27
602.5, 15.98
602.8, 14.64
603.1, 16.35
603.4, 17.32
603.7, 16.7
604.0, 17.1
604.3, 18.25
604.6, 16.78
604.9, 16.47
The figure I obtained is 0.27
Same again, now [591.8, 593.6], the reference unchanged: -0.41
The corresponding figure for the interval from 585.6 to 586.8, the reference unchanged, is -0.24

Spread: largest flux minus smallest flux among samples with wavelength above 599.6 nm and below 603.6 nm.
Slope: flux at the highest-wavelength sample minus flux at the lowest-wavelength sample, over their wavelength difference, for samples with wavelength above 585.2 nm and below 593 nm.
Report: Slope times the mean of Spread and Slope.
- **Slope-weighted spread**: 0.32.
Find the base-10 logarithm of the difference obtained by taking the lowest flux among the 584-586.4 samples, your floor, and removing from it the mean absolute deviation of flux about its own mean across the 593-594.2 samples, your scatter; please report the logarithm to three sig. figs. 1.10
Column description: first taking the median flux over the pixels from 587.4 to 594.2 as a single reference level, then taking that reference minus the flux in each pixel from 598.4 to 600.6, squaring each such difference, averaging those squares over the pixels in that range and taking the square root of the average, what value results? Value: 1.44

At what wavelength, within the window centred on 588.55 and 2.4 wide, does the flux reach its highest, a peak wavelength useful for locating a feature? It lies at 587.5 nm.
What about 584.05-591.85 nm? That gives 586.6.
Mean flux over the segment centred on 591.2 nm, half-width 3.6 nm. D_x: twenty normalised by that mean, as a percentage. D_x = 130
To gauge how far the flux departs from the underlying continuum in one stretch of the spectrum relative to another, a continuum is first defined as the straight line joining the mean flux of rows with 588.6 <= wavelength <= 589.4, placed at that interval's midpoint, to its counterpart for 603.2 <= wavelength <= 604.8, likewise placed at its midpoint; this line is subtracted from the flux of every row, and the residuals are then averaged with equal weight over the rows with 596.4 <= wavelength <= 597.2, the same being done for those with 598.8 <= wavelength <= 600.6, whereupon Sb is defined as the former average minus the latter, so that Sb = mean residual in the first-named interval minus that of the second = -0.2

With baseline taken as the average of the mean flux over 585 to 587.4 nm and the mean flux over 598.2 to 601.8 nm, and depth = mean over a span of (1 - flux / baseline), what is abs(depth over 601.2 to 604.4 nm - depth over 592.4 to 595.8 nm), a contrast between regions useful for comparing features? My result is 0.014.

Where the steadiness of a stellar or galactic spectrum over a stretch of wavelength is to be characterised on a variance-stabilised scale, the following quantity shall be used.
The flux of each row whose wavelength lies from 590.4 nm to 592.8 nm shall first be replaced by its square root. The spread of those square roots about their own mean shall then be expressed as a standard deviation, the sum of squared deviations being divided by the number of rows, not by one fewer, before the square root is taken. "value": 0.081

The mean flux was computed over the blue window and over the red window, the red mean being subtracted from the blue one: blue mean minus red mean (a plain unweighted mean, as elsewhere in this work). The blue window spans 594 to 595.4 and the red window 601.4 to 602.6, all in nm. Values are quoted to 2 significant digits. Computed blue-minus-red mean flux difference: 1.7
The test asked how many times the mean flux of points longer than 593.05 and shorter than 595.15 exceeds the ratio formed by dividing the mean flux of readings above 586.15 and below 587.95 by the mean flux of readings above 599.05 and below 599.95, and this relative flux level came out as 17.1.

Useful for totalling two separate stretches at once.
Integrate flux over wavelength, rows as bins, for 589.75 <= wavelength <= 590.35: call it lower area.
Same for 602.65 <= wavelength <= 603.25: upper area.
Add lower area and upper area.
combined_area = 18.0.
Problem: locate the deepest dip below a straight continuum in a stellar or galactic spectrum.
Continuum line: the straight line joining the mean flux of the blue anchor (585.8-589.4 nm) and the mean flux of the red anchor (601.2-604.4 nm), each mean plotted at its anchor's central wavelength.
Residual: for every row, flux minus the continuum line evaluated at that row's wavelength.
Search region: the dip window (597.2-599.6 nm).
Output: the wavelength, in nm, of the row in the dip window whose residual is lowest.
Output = 598.3 nm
